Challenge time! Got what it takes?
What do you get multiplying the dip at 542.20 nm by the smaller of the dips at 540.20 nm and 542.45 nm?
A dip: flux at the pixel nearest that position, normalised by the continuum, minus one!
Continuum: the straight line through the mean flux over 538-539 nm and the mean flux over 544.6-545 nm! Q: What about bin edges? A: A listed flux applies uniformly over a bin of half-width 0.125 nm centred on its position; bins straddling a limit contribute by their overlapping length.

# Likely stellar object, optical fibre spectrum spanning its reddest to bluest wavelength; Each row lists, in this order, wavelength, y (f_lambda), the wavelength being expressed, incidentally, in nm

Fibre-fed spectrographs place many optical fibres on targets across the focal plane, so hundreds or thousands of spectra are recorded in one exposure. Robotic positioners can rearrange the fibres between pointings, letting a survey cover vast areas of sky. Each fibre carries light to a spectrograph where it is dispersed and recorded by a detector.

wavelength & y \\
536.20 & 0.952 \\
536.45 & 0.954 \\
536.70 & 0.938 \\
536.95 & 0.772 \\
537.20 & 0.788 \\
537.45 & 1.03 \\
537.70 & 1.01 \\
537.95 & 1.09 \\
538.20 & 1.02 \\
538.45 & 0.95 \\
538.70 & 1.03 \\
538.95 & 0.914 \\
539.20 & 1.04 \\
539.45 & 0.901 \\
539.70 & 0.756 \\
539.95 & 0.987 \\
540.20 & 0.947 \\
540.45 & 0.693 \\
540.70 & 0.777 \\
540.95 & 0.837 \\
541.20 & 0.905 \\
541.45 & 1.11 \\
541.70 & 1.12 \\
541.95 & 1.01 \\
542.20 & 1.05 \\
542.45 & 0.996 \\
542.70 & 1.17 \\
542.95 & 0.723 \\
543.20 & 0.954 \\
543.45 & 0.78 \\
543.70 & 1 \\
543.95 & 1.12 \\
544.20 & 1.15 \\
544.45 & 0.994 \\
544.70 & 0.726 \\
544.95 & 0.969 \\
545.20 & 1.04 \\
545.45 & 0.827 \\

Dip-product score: 0.000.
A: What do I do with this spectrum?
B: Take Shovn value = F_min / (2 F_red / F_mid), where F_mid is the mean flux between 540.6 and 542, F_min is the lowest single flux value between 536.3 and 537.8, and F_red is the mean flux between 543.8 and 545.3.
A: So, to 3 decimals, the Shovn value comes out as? 0.371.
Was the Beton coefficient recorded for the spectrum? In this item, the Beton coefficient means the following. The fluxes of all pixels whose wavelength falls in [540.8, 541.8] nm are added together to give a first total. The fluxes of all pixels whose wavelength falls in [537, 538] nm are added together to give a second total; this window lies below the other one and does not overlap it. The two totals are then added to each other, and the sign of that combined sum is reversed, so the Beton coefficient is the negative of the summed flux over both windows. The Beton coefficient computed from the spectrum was -7.89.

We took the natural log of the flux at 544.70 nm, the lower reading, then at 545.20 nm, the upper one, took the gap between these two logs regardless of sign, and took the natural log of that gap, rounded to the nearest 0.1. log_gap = -1.0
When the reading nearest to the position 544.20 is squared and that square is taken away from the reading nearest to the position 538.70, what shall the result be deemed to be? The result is -0.29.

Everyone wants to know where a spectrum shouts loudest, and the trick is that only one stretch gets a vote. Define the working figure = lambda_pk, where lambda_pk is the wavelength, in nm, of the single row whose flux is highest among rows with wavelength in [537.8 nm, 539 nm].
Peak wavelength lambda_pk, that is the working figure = 537.95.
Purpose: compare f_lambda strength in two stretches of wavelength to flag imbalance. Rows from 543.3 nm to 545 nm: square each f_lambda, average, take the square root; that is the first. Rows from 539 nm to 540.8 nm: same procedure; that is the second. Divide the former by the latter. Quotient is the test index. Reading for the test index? 1.11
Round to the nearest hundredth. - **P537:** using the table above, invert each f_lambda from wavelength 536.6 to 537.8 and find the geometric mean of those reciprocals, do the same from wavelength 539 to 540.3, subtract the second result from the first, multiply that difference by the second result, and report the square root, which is 0.16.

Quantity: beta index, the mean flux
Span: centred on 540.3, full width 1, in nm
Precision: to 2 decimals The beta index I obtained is 0.85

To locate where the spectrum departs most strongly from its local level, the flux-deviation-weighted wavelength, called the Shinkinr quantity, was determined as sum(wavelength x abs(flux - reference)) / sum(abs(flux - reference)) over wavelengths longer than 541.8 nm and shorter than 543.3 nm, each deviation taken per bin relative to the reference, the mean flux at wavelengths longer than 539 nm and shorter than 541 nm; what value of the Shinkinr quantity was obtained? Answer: 542.55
